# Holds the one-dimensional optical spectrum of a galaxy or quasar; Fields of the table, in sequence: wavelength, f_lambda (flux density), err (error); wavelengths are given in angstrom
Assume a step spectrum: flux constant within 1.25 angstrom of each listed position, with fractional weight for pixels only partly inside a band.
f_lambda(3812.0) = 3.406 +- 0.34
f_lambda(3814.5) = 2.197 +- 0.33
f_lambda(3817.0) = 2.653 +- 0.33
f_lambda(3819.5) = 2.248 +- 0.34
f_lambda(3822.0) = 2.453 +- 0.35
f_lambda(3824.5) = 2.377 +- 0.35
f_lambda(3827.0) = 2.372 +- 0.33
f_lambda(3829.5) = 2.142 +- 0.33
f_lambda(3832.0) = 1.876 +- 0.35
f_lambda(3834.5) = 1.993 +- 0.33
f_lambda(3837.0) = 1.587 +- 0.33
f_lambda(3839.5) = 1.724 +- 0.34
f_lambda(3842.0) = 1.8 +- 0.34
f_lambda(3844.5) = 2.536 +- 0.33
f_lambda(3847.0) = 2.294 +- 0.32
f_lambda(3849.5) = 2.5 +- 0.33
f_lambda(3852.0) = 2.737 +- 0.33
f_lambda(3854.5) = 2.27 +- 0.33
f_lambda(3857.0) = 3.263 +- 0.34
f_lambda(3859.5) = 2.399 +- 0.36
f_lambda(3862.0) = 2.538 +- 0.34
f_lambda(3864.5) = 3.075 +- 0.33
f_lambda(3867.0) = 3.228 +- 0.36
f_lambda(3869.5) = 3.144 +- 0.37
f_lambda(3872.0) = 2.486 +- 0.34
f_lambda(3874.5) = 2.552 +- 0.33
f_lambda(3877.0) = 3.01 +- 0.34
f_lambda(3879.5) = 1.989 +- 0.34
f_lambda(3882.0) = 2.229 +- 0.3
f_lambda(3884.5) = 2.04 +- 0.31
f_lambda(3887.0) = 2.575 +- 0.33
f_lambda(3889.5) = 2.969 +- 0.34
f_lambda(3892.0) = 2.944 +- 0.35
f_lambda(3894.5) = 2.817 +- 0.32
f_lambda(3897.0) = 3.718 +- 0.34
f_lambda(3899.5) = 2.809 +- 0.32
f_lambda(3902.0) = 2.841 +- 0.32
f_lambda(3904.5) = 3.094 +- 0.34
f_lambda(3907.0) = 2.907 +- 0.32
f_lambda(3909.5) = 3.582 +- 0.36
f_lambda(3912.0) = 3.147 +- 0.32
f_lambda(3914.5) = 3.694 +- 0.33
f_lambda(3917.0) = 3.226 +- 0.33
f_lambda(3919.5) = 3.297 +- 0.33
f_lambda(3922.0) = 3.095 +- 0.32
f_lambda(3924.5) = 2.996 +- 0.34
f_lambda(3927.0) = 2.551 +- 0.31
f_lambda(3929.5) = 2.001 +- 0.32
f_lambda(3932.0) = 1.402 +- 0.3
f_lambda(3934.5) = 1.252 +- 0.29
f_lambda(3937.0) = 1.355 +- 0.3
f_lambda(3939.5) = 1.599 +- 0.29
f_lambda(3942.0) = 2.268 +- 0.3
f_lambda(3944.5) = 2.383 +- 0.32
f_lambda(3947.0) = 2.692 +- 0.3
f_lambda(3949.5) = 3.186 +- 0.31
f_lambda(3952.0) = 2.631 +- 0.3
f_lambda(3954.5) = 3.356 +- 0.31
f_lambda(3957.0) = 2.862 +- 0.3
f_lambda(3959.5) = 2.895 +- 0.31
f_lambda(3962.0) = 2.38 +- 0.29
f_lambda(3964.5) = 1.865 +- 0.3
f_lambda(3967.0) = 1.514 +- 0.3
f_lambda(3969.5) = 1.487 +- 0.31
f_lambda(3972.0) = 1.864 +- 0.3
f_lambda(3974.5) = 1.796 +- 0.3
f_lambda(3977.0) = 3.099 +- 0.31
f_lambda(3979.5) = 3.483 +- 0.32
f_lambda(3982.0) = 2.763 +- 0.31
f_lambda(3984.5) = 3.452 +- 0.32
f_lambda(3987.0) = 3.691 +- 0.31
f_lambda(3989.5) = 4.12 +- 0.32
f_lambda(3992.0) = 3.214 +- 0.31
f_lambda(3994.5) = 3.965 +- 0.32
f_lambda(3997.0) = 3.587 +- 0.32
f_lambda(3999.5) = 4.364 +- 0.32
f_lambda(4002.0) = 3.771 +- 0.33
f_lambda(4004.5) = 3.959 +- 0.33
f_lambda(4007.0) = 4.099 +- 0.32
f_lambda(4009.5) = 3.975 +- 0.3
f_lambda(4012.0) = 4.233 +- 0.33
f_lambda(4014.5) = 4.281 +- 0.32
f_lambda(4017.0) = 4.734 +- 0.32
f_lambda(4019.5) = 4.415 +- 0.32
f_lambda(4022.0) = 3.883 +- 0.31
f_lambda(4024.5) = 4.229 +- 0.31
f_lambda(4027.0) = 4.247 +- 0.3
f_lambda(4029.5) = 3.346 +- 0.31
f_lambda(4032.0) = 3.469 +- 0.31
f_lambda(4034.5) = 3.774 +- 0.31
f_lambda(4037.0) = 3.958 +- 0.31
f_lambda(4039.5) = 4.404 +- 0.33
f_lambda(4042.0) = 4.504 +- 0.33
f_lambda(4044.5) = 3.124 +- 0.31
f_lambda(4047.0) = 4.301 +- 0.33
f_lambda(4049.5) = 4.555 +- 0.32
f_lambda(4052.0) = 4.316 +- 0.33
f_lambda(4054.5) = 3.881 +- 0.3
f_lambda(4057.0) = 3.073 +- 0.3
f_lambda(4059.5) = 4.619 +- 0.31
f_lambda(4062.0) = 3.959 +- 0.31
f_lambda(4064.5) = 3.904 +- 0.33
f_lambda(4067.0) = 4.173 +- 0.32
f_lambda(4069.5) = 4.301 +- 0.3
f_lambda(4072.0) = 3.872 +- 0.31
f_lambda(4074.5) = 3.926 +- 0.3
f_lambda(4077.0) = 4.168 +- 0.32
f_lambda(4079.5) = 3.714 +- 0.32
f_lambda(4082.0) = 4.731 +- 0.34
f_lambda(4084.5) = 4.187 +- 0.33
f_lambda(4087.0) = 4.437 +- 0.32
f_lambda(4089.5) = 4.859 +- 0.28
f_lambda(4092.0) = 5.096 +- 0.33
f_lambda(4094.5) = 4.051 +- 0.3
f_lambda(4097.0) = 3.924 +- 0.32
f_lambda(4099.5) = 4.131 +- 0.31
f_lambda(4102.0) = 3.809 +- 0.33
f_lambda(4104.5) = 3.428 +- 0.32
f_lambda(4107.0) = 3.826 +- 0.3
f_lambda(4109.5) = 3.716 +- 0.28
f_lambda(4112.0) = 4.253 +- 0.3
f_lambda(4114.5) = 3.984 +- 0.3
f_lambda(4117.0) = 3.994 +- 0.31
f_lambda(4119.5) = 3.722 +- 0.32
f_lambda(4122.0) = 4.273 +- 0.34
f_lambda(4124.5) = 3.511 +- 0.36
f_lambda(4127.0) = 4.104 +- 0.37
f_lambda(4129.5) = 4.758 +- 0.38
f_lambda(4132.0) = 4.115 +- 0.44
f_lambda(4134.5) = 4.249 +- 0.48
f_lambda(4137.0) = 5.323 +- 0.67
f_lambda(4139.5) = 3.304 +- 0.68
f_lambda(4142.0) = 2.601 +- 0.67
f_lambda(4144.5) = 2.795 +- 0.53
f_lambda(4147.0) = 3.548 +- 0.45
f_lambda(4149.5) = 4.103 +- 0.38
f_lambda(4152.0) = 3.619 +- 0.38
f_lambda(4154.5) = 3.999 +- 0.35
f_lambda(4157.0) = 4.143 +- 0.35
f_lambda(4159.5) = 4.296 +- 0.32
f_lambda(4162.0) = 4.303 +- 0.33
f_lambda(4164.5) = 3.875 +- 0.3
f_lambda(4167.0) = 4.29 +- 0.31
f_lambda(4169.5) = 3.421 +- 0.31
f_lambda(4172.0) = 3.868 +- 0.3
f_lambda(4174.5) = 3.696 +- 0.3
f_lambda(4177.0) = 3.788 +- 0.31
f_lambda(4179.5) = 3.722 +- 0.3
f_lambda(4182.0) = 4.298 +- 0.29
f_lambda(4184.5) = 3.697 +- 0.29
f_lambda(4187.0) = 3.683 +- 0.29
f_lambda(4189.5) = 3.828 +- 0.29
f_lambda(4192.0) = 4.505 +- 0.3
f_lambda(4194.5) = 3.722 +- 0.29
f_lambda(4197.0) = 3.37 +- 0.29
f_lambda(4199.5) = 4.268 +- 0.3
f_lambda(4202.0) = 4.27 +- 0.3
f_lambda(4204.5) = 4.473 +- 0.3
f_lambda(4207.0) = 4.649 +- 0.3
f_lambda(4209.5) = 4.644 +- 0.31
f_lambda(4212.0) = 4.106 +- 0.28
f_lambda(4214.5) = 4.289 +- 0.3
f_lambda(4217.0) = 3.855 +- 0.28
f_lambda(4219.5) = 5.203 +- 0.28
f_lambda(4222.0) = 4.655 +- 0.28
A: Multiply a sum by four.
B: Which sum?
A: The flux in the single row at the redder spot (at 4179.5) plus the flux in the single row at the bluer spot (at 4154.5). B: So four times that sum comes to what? 31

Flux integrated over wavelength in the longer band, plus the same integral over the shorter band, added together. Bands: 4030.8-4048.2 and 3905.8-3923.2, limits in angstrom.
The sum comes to 126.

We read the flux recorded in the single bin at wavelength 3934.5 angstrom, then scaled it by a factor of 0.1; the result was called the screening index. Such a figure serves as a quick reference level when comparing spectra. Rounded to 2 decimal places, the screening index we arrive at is 0.13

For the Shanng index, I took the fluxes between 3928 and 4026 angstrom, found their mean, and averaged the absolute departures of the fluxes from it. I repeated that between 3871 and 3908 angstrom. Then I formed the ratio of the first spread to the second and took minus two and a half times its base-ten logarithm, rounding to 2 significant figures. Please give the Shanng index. -1.1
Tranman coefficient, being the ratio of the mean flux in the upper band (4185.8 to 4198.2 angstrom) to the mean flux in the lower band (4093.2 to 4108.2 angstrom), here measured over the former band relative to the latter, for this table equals 0.99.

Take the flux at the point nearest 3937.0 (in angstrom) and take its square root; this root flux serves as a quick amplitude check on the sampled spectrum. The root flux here 1.2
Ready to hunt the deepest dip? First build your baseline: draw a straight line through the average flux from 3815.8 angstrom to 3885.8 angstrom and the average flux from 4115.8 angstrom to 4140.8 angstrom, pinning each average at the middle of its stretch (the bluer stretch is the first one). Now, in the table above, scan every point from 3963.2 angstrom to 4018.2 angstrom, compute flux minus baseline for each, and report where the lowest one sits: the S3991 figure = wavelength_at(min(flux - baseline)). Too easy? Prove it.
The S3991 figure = 3969.5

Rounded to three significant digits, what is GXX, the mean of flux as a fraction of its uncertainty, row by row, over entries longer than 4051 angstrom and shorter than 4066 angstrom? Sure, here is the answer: 12.6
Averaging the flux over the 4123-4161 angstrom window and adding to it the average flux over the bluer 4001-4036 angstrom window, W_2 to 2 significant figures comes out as 7.9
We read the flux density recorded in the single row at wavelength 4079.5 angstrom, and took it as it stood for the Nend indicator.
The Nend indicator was 3.714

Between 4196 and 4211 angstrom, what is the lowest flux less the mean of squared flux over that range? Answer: -15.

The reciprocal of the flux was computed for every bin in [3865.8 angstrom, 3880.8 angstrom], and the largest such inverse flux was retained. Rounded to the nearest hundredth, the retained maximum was 0.50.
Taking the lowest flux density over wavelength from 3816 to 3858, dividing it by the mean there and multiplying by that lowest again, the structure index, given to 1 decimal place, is 1.1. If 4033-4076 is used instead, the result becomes 2.3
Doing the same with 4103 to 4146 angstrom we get 1.7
